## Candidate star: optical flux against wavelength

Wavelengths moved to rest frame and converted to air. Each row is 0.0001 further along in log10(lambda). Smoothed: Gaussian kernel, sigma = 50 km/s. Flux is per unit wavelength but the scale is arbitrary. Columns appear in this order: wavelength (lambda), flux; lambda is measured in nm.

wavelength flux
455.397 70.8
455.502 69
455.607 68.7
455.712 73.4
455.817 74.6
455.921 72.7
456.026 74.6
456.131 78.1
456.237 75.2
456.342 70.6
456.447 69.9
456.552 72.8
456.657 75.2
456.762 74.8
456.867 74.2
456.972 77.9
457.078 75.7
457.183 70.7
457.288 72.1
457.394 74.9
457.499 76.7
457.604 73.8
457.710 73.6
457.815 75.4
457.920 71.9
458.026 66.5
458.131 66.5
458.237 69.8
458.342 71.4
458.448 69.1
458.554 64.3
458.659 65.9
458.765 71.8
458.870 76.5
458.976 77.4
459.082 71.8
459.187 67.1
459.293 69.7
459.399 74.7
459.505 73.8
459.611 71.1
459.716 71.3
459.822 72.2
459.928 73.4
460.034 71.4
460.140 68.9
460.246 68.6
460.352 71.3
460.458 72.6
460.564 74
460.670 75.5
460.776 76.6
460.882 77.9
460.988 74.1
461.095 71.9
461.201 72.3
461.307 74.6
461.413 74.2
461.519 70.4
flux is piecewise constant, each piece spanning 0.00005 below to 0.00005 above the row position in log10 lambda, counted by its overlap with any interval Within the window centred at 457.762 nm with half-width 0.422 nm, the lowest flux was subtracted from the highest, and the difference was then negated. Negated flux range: -10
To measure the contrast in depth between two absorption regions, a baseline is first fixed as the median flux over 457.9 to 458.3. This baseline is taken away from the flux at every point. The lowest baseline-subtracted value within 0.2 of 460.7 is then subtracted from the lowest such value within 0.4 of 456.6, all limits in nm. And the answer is -4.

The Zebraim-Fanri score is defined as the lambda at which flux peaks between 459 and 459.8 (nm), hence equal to 459.399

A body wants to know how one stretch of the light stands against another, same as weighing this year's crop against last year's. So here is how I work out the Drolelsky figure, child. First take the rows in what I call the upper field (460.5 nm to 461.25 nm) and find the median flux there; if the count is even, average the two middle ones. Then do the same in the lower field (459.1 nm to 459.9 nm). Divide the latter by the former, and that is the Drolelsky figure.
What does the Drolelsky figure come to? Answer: 0.96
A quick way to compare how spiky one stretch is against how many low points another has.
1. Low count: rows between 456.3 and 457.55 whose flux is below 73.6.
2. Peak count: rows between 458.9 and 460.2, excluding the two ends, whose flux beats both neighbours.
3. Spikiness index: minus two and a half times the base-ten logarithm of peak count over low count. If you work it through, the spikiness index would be 1.0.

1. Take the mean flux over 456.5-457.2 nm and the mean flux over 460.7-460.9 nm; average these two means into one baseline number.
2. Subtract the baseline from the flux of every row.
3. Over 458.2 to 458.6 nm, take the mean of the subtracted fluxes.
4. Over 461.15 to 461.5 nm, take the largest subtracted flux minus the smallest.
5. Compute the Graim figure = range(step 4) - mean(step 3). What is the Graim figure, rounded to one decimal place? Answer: 9.5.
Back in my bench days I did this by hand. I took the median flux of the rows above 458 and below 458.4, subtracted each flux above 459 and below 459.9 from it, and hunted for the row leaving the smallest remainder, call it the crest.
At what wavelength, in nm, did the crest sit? 459.399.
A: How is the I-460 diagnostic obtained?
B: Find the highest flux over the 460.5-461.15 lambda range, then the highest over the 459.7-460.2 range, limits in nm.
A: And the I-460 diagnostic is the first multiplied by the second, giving 5718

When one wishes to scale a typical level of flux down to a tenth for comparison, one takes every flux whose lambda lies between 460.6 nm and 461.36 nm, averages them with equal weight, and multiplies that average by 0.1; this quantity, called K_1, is 7.47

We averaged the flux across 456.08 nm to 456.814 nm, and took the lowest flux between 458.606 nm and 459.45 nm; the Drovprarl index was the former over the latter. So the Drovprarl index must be 1.12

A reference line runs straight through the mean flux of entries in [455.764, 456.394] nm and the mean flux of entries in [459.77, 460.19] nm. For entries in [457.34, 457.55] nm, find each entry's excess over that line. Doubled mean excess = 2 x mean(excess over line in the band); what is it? 5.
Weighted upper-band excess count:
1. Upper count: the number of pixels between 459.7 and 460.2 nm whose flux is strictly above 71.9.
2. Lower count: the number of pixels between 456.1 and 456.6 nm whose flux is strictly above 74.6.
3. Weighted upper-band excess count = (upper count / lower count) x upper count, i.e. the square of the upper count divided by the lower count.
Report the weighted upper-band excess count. 2.0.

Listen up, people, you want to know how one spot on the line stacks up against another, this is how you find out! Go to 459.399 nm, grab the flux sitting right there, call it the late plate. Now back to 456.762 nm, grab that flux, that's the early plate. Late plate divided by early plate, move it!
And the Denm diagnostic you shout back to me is 1.00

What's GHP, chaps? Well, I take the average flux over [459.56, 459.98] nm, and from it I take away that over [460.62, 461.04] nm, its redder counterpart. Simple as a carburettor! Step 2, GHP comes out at -4.0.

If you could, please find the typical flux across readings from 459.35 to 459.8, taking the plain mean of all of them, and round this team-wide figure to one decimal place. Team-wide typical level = 72.7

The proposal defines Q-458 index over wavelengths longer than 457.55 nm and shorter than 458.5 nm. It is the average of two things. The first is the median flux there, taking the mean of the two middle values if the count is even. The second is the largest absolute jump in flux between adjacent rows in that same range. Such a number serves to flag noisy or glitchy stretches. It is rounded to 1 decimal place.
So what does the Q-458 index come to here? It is 38.4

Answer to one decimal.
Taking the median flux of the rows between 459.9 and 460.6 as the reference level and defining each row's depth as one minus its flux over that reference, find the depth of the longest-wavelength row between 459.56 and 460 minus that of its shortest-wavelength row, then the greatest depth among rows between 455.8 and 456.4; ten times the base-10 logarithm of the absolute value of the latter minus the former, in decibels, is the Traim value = -13.6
